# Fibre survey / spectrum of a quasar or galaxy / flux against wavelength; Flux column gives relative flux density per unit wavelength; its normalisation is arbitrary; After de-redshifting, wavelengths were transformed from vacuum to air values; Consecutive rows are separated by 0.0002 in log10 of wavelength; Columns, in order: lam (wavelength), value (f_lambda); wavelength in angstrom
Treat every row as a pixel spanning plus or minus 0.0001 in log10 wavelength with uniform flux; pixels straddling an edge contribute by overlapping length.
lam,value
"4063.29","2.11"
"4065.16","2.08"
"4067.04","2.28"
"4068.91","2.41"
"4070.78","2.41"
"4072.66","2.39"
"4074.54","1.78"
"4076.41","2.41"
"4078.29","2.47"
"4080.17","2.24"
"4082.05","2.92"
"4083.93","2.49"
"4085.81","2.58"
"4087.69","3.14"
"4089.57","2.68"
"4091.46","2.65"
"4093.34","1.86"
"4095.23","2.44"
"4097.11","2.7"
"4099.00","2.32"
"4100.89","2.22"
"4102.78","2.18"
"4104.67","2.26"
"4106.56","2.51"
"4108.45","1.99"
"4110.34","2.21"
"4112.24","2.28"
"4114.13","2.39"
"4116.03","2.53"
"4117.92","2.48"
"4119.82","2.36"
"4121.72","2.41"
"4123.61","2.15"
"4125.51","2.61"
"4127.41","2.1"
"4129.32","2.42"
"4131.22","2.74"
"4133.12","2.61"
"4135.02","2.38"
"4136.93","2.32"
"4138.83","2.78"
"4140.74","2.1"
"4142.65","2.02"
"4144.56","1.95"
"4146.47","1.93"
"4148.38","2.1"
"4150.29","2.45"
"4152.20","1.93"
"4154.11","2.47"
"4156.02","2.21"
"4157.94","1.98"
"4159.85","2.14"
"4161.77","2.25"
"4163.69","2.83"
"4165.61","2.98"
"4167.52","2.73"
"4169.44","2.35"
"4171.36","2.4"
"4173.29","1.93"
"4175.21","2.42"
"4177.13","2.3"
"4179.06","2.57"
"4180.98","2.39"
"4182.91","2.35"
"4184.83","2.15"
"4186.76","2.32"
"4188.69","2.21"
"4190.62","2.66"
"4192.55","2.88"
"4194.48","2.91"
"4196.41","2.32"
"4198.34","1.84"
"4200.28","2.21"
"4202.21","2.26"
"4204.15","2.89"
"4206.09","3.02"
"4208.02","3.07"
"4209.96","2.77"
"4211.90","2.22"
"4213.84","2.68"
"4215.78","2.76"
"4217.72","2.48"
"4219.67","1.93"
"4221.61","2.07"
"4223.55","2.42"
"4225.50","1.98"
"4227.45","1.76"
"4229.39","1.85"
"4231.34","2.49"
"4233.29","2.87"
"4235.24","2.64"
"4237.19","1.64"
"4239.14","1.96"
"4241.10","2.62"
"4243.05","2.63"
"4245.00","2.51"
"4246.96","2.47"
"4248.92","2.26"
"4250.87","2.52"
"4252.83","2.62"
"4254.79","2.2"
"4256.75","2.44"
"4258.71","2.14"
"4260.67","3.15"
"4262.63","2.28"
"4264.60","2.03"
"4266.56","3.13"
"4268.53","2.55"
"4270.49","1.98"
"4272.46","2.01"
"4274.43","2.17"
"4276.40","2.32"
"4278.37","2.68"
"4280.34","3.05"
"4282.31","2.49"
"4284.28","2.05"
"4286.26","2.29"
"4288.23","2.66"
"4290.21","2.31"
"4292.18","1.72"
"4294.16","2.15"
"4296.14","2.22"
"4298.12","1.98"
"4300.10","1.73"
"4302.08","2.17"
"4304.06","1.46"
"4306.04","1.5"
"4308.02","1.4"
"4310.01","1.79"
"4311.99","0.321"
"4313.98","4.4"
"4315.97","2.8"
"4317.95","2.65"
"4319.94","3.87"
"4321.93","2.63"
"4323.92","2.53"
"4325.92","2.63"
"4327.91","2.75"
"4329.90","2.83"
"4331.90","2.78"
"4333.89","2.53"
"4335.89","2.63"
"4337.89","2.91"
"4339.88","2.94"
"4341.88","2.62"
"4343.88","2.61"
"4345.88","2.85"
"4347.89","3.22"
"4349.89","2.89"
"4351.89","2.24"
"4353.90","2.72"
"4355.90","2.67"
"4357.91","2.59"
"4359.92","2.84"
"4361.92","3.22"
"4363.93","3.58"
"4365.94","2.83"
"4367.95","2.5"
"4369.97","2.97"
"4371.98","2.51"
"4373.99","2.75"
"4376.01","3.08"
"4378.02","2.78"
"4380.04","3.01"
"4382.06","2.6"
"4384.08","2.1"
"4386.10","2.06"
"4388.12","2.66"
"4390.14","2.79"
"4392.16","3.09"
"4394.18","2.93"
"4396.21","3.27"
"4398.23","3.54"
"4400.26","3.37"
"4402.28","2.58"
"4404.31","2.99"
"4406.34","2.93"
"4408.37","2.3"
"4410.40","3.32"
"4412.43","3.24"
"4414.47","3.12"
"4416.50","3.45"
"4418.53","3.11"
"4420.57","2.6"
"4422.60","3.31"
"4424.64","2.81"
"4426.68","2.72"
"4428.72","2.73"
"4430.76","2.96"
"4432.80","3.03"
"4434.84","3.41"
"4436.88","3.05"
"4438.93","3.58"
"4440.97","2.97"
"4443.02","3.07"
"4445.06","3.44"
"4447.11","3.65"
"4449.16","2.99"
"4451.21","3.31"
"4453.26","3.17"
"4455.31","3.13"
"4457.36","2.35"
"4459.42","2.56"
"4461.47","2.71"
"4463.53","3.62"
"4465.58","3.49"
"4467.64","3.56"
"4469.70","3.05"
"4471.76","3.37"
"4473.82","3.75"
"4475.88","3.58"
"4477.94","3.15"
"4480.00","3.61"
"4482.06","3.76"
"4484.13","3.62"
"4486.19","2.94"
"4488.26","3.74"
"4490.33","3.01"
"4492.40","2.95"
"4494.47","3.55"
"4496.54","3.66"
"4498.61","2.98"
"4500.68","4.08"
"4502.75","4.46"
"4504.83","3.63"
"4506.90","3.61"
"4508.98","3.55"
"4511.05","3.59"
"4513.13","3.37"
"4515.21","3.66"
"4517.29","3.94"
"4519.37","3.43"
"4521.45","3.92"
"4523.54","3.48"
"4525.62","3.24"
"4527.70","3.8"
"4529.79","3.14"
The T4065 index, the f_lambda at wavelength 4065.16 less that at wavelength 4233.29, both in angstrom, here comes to -0.79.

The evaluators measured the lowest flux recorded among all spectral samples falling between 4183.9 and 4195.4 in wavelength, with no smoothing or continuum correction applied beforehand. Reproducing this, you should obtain 2.15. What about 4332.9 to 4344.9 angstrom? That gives 2.53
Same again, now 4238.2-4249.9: 1.96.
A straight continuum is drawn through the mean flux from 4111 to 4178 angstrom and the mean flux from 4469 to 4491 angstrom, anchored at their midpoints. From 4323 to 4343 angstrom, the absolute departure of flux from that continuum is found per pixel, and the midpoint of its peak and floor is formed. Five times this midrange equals 1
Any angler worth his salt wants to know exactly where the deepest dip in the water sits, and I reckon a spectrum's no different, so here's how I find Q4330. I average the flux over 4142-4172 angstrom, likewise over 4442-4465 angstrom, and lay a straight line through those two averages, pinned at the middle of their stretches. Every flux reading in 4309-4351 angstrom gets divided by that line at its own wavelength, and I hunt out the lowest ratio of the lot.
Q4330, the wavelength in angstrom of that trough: 4311.99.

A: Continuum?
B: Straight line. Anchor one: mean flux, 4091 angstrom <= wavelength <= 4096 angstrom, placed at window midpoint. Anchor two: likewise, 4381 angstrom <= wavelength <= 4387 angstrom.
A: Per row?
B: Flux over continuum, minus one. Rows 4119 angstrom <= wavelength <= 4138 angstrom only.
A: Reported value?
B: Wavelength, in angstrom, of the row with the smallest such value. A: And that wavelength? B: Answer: 4127.41 angstrom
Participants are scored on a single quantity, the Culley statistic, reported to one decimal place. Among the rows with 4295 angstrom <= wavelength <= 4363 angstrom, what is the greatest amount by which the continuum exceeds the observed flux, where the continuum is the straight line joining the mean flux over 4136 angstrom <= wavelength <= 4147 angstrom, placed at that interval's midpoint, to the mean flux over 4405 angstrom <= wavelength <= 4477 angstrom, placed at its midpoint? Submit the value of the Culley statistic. 2.4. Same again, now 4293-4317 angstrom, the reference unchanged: 2.4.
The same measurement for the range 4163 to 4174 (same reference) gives 0.4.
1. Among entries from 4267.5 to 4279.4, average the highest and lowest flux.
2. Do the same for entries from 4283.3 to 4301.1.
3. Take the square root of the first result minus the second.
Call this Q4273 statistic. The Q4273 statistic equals 0.37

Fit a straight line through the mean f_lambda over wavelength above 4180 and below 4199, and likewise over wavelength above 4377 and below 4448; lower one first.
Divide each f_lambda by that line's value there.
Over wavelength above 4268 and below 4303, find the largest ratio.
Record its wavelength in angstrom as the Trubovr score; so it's 4280.34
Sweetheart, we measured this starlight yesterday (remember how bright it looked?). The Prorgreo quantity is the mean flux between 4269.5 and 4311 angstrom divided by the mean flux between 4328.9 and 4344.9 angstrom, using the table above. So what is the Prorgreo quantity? 0.77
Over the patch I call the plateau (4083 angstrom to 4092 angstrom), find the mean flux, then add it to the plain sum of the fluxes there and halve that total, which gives 8.1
